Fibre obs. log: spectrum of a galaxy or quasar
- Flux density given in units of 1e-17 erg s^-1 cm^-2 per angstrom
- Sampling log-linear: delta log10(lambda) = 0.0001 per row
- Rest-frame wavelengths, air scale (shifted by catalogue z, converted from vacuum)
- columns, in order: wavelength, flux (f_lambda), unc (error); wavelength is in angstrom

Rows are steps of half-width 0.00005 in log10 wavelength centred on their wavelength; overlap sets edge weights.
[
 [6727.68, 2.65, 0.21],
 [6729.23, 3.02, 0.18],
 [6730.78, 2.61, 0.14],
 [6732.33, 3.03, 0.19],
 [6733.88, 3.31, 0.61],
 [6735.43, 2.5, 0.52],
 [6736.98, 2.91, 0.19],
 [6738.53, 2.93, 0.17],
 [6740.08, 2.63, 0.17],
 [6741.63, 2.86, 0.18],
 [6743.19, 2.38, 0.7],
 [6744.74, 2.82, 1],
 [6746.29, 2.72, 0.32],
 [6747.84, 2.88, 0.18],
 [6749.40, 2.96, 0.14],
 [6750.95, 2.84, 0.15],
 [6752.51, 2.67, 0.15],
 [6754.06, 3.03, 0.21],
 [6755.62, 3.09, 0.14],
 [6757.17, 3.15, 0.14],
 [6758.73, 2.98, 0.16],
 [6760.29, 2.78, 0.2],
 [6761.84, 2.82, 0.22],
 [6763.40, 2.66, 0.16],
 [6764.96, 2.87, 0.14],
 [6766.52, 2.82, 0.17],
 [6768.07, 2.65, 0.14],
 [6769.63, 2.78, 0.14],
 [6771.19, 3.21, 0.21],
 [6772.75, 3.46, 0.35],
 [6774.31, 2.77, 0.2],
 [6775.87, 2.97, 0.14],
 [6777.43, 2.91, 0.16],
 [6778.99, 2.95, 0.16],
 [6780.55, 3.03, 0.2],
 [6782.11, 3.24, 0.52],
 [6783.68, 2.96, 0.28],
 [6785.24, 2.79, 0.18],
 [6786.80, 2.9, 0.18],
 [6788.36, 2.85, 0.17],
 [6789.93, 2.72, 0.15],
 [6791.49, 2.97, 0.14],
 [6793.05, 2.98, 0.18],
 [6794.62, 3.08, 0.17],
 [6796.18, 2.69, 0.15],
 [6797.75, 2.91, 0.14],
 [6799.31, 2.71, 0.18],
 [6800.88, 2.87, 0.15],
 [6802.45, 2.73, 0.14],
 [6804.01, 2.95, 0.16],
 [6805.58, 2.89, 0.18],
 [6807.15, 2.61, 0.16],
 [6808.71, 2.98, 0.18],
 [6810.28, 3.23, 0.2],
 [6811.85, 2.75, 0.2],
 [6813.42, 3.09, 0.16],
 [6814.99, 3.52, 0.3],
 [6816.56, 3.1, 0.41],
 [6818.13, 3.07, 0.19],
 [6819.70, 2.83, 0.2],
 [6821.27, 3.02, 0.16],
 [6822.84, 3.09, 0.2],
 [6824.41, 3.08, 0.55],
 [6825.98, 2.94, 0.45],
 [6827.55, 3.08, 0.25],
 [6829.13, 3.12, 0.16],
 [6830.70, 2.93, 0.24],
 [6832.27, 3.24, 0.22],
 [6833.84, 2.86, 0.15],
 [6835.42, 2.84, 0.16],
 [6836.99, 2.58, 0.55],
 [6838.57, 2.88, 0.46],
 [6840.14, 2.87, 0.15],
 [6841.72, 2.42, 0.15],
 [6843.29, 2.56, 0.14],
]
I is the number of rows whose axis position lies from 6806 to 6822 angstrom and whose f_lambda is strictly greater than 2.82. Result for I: 8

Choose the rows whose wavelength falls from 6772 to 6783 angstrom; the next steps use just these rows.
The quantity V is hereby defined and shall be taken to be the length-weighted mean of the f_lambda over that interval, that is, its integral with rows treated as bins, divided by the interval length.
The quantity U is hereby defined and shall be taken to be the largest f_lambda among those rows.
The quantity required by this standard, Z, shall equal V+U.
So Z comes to 6.5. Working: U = 3.46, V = 3.04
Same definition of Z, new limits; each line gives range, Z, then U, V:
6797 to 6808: 5.8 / 2.95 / 2.81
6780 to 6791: 6.2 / 3.24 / 2.93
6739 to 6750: 5.7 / 2.96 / 2.75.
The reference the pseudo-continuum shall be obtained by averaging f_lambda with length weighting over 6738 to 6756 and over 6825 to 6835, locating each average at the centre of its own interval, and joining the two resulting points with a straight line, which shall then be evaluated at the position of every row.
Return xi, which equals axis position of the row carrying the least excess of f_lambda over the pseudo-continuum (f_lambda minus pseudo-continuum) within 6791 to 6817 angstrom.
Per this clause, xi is 6807.15 angstrom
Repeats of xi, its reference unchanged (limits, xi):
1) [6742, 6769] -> 6743.19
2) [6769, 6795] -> 6789.93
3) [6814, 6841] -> 6836.99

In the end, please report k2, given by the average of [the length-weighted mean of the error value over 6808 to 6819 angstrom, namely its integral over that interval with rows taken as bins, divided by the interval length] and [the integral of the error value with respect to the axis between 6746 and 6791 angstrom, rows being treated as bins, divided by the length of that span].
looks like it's 0.21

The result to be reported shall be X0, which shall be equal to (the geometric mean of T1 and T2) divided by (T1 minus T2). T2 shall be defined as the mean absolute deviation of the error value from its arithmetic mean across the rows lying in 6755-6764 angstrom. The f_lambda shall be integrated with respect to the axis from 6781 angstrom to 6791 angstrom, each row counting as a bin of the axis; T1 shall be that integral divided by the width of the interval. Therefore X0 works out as 0.097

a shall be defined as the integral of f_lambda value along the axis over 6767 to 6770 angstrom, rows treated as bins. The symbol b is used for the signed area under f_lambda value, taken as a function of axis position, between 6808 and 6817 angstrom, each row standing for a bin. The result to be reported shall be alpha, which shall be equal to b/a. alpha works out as 3.4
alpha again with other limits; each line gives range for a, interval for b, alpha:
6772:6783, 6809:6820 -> 1.0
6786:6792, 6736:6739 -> 0.5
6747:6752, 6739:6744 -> 0.9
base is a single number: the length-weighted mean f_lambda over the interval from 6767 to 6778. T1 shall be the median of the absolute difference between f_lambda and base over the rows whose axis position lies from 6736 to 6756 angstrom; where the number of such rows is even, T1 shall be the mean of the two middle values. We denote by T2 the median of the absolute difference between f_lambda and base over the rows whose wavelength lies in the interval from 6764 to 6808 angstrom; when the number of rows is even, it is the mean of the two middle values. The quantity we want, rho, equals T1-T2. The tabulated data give 0.01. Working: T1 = 0.123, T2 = 0.115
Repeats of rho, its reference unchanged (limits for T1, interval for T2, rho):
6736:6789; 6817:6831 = 0.02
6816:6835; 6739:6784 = -0.03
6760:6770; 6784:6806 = 0.08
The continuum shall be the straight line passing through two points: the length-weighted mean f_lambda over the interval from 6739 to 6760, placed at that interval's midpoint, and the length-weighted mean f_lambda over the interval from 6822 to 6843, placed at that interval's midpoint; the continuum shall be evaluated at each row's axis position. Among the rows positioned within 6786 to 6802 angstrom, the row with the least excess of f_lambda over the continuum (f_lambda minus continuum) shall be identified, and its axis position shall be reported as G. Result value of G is 6796.18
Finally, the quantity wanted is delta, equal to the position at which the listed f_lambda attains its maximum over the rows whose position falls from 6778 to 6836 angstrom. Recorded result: 6814.99 angstrom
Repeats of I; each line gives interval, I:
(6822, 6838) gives 9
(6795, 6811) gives 6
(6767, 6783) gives 7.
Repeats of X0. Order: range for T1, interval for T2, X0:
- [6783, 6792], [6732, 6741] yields 0.260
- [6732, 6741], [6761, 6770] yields 0.089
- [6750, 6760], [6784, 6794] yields 0.070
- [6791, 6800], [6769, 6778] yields 0.138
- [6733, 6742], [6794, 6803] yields 0.069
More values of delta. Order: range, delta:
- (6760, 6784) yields 6772.75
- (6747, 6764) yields 6757.17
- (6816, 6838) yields 6832.27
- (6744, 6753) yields 6749.40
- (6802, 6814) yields 6810.28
